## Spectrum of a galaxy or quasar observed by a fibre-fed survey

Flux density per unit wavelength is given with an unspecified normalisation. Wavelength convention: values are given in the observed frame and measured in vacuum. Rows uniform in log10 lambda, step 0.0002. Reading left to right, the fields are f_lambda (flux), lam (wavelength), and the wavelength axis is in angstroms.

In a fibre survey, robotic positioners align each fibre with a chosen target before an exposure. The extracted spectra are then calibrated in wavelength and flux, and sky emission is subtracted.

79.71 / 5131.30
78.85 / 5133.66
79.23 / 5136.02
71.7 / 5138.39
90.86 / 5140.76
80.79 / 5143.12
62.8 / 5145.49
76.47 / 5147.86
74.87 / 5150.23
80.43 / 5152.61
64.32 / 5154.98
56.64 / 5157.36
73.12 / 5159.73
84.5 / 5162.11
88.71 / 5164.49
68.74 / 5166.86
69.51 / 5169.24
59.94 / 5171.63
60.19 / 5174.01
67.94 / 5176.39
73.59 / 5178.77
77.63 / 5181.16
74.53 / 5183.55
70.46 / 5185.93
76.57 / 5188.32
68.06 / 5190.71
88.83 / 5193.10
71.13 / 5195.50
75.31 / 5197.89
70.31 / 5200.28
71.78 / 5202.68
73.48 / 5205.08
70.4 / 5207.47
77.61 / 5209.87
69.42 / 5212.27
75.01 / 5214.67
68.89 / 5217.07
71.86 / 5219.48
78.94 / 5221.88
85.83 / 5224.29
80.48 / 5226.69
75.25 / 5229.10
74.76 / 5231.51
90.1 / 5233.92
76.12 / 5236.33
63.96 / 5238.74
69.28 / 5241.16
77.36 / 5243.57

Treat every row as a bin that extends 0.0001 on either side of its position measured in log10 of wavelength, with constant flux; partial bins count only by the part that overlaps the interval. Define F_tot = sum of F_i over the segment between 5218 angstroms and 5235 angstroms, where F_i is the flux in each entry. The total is 557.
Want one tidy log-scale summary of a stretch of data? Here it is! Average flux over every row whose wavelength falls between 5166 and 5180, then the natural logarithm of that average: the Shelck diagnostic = 4.20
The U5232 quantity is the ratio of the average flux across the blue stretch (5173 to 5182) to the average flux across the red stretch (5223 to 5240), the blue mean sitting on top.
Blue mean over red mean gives 0.89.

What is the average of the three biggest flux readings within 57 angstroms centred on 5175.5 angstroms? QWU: 87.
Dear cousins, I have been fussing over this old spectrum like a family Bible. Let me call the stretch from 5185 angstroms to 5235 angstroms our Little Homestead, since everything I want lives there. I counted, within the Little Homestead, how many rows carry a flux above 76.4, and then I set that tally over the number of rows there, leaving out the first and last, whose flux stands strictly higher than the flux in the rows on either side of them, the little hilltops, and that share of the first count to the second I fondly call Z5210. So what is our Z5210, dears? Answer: 1.0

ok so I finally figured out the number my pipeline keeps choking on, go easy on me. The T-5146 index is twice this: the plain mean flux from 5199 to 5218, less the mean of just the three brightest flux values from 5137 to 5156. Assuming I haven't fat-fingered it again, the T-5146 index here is -24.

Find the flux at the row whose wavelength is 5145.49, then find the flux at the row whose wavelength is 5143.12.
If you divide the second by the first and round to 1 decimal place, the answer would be 1.3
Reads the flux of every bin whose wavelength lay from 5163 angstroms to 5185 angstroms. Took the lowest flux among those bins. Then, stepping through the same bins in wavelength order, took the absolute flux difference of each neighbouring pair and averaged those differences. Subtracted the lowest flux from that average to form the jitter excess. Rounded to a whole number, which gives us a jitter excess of -54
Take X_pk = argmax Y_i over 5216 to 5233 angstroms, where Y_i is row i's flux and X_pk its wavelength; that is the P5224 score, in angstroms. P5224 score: 5224.29 angstroms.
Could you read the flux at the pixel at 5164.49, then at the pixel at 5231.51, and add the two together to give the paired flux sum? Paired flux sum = 163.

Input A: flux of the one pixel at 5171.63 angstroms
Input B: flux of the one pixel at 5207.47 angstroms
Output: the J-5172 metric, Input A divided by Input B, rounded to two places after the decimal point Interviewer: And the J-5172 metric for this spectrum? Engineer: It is 0.85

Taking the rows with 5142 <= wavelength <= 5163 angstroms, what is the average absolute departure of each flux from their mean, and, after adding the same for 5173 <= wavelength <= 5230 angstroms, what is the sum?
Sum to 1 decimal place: 12.0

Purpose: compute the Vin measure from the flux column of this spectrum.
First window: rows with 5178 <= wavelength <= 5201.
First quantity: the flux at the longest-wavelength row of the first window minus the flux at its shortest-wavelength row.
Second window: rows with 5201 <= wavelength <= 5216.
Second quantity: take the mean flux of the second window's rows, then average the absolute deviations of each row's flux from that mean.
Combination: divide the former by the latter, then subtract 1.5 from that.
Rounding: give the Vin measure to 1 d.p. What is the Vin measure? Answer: -2.9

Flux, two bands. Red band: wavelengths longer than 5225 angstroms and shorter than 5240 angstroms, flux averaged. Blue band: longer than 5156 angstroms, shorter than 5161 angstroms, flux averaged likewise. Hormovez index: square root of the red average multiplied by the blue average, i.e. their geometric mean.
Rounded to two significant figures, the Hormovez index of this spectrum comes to 71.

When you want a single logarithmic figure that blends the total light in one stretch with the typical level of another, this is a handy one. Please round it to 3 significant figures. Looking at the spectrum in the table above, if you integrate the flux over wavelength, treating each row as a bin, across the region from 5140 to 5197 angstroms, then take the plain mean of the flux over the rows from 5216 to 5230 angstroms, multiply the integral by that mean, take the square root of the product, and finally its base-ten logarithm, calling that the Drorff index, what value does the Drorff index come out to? 2.75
